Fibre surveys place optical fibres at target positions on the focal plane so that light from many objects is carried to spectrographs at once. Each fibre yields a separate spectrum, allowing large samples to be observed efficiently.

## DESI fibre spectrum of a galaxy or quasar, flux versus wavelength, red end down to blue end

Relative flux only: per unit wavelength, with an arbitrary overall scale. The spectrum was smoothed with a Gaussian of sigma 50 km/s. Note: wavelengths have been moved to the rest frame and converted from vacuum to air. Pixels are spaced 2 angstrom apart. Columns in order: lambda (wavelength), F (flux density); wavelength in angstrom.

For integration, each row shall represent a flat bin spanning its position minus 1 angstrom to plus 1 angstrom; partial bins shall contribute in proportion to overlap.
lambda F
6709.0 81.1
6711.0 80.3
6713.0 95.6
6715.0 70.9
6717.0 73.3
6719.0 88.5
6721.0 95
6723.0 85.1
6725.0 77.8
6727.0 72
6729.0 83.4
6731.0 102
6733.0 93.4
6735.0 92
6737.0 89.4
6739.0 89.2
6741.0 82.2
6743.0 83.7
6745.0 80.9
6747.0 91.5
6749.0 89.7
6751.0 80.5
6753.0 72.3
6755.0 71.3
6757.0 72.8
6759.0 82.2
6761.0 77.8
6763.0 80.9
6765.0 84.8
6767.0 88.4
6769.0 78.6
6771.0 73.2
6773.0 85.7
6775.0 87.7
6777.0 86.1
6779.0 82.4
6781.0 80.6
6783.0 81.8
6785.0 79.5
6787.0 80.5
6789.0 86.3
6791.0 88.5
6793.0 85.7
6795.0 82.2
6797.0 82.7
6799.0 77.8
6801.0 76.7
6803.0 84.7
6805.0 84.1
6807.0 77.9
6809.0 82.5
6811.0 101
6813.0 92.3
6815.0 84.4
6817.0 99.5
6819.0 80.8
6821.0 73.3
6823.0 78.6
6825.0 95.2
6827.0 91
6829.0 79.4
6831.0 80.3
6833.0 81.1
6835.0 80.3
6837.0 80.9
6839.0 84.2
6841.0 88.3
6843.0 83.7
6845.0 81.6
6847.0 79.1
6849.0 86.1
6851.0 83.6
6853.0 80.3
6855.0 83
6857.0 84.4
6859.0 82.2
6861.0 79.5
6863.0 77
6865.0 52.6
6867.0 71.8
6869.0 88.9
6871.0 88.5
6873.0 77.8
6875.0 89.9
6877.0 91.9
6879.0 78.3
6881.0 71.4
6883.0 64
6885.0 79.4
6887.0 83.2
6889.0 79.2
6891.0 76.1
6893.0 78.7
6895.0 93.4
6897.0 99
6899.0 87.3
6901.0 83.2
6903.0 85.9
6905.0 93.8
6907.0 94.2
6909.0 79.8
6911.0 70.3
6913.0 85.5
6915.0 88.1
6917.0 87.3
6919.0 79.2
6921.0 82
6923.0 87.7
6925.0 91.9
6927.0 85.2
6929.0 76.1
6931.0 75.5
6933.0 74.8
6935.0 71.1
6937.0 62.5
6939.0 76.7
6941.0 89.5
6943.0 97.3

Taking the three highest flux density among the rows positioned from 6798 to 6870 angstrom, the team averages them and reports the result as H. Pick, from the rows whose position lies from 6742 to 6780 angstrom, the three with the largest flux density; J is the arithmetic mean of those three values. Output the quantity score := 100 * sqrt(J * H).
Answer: 9412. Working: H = 99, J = 89.9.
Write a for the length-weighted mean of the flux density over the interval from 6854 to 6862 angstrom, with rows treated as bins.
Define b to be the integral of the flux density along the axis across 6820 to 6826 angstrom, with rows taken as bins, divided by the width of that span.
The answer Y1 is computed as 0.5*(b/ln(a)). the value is 9.3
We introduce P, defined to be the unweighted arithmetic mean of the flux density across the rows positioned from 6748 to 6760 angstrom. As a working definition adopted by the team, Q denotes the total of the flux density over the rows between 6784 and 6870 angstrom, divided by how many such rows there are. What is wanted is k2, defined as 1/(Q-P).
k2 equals 0.2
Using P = 78.1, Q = 82.6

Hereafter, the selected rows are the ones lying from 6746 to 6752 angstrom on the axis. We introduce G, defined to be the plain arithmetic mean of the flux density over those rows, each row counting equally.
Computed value 87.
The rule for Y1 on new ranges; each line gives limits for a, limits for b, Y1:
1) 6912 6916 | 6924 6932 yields 9.2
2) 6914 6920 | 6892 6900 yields 10.1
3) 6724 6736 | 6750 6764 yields 8.6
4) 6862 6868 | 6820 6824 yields 9.0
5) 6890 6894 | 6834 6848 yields 9.5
